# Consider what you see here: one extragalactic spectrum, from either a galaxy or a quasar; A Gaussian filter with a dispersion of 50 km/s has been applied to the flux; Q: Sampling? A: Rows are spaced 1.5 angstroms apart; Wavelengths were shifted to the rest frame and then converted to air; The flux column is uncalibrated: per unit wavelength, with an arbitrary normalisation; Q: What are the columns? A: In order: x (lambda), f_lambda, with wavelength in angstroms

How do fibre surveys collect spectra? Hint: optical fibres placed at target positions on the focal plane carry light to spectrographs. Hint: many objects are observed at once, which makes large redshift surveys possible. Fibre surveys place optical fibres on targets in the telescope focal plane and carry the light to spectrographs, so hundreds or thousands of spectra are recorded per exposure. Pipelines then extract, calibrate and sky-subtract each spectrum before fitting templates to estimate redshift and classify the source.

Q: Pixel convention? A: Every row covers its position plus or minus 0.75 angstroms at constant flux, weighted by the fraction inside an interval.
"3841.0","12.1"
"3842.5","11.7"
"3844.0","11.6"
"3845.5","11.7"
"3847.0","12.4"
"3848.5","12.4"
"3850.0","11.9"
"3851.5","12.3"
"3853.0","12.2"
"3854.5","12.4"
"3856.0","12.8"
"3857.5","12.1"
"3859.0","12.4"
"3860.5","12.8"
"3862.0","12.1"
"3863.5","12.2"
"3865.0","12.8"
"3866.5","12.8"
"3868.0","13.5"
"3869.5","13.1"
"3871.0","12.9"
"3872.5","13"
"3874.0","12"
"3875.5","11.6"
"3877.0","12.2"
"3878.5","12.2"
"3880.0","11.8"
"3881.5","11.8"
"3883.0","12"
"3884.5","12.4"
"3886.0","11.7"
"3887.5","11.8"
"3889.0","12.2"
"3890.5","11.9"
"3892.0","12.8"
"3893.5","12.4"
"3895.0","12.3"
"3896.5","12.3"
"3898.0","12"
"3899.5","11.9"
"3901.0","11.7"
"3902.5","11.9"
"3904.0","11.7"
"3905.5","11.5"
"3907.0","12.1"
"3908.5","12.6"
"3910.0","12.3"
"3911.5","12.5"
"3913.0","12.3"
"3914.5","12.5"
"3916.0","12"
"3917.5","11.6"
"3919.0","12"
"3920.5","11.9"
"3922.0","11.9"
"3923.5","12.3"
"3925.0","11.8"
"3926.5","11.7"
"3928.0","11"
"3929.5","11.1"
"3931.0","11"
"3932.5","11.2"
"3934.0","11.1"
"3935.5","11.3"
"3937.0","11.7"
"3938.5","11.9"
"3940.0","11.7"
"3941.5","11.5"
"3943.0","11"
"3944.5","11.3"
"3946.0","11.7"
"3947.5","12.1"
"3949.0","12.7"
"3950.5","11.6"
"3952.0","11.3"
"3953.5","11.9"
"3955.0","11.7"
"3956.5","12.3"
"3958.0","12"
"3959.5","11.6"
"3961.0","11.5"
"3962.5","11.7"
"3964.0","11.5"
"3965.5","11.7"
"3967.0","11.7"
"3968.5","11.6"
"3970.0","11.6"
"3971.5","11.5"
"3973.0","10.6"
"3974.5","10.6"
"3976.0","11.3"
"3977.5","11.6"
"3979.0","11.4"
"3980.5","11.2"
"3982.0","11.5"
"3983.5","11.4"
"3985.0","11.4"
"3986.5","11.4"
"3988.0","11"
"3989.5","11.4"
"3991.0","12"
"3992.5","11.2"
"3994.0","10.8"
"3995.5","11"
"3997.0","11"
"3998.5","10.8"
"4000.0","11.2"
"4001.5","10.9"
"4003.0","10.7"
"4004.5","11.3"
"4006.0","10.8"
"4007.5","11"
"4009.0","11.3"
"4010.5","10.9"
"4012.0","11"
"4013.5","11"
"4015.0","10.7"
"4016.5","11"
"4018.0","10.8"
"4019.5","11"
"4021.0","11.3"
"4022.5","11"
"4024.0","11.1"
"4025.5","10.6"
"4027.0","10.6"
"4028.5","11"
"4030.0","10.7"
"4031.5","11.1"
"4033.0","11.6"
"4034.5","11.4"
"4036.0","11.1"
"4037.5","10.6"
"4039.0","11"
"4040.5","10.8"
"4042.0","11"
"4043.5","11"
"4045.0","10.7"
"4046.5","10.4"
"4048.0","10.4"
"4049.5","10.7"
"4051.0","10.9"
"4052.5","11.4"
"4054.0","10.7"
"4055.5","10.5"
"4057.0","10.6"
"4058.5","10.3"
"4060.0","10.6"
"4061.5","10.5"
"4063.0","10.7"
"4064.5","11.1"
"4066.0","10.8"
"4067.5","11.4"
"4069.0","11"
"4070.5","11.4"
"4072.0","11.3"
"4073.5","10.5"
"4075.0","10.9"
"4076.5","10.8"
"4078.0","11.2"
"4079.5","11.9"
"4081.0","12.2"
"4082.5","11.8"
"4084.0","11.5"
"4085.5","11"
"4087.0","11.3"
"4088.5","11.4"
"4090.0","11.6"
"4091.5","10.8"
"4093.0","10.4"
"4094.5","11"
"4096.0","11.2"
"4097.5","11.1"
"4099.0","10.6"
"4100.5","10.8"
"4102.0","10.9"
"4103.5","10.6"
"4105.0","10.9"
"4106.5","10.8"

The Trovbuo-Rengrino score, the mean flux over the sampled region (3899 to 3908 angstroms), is 11.8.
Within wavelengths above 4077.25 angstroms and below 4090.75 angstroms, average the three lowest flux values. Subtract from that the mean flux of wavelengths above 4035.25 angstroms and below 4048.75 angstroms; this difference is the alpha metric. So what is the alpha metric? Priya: 0.4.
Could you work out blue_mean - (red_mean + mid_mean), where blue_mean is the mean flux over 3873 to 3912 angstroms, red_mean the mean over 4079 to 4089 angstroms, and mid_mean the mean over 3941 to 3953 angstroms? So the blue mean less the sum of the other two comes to -11.2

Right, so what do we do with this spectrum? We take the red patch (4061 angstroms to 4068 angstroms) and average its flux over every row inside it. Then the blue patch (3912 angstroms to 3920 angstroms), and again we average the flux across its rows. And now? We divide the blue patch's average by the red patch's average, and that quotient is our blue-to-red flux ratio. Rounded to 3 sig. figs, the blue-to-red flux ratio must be 1.11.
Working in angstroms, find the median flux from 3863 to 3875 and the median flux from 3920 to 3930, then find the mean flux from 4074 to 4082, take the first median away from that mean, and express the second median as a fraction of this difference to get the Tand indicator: -8.1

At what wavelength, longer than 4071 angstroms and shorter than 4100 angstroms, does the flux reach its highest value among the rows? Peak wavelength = 4081.0 angstroms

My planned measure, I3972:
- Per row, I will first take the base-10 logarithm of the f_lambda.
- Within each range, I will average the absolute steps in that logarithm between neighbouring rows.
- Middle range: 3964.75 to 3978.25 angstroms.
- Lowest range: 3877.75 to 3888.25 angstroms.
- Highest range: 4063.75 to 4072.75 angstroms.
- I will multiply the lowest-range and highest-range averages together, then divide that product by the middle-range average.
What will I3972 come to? 0.015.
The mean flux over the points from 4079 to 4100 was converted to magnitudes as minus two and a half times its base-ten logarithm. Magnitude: -2.63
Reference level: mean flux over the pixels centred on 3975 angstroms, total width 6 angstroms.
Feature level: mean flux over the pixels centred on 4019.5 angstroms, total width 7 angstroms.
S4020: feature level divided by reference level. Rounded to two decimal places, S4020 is 1.00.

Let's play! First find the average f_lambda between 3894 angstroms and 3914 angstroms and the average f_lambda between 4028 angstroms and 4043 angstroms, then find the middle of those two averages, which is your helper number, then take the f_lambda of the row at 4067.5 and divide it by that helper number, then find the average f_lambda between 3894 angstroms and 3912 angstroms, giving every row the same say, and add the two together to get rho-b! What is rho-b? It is 13.1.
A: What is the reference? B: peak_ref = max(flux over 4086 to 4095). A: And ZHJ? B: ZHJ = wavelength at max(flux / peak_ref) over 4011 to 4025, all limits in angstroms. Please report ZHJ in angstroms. 4021.0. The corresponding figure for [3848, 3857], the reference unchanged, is 3856.0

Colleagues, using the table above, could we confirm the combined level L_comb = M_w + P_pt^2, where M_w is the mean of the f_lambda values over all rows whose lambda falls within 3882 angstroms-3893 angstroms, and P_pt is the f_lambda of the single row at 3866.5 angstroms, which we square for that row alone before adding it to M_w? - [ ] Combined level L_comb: 176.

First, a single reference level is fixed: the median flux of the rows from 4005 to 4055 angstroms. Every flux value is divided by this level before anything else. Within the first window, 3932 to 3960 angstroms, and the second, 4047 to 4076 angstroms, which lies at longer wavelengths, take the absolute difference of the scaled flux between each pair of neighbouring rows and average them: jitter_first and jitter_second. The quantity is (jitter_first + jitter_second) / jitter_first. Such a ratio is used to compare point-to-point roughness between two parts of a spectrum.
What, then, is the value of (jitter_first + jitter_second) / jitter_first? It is 1.90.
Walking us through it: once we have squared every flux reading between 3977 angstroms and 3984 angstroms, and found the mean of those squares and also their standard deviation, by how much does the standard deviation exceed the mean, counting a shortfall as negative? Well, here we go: -127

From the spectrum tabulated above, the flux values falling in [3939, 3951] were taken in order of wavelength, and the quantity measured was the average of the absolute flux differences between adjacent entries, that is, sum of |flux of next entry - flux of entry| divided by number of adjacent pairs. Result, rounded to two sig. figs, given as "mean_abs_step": 0.50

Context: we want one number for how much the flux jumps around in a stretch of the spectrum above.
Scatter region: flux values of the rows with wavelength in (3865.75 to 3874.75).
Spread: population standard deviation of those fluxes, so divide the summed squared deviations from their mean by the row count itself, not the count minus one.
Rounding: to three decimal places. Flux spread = 0.452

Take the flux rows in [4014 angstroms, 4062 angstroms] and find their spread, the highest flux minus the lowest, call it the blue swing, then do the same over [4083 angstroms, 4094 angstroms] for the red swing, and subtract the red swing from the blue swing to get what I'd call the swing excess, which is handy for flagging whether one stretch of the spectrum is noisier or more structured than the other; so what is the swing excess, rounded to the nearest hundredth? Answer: 0.10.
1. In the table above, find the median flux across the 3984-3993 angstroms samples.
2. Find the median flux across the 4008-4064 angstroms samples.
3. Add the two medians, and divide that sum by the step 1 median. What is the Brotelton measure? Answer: 1.96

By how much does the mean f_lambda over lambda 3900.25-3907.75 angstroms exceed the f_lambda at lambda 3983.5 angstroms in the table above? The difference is 0.38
